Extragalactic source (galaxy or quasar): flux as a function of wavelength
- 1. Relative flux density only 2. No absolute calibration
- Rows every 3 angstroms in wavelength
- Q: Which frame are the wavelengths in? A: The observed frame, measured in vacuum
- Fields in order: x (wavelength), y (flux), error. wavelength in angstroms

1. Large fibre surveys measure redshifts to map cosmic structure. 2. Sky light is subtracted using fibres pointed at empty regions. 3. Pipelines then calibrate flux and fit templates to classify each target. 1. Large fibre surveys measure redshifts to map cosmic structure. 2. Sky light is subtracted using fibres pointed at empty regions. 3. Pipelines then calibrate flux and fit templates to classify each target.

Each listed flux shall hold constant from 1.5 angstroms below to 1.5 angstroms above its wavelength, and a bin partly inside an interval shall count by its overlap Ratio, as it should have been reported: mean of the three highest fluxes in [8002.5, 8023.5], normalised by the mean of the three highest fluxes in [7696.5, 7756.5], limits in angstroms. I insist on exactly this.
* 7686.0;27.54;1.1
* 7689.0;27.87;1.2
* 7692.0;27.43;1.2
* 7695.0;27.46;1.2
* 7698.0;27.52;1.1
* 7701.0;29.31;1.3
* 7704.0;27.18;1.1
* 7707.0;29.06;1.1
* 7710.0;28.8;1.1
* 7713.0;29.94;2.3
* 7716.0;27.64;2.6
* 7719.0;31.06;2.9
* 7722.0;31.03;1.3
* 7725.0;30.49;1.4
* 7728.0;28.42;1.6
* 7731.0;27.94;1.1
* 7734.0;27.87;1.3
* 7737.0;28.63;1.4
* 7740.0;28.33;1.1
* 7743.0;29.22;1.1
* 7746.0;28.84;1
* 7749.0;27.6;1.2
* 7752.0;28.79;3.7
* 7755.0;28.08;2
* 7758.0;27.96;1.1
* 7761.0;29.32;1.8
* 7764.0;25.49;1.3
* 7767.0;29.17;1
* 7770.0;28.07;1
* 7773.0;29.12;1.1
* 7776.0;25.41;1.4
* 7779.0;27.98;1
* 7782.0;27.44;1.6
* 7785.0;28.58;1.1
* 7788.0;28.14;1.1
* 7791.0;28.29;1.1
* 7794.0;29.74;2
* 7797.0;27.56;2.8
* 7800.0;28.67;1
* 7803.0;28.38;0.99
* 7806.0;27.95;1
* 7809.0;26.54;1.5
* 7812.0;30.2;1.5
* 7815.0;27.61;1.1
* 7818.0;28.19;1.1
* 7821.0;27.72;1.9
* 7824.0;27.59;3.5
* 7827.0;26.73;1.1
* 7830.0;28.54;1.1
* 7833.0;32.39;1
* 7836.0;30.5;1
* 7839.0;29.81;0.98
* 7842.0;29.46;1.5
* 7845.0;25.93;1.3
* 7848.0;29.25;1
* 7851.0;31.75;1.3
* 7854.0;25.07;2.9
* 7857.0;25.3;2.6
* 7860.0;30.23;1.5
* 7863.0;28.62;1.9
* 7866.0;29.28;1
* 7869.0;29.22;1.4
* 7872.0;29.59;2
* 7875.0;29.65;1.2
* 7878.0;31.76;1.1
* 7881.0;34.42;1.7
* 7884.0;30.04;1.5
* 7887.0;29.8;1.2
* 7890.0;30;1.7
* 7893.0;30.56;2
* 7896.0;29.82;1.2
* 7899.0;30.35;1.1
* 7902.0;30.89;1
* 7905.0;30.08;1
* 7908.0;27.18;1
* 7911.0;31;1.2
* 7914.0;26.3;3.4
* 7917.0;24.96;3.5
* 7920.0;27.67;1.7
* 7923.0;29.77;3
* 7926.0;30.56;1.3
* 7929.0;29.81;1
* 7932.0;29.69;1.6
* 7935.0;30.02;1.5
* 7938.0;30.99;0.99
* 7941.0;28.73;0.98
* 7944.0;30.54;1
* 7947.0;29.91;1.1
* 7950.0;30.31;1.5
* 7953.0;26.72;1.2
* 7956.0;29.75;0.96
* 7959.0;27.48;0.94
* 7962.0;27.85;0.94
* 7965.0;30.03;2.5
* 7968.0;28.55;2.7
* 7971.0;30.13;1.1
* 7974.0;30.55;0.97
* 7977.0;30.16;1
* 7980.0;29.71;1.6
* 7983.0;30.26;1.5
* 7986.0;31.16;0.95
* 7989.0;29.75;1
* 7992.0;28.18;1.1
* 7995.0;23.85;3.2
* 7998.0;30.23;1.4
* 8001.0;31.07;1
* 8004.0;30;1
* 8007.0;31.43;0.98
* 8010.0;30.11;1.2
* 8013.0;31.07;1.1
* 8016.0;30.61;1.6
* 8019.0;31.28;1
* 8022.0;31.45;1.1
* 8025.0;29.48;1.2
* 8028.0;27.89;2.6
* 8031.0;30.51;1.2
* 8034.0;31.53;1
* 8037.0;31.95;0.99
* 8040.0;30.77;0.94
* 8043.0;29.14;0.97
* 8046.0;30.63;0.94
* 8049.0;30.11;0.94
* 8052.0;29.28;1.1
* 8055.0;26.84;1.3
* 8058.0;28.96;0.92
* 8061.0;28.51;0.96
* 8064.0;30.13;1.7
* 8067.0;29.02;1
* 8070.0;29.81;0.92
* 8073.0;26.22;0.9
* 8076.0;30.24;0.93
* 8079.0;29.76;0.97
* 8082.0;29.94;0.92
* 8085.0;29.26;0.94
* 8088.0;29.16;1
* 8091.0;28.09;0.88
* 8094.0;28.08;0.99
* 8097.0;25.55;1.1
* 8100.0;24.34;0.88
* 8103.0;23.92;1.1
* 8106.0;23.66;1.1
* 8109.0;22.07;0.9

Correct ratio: 1.017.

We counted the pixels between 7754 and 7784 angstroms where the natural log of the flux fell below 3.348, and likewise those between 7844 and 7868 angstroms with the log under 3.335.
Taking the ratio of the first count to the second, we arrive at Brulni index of 2.3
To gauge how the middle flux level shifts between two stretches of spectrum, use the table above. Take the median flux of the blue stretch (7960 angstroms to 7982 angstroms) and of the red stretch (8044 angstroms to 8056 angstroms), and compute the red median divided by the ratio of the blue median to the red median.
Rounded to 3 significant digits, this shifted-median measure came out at 29.4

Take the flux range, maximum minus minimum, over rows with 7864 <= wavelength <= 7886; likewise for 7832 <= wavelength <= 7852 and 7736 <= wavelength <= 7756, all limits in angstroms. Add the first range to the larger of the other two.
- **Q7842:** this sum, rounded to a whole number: 12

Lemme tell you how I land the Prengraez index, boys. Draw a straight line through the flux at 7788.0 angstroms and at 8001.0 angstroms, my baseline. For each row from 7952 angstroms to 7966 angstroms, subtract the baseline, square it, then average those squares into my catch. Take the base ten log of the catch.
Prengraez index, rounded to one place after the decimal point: 0.8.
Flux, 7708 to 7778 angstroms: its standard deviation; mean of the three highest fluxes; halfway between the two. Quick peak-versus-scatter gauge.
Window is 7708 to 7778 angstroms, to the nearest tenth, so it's 16.1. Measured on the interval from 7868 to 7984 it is 17.0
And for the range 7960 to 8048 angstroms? 16.6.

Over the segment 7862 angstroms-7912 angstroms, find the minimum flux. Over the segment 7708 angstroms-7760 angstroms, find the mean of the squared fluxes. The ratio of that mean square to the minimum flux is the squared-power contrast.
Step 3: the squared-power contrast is 30.7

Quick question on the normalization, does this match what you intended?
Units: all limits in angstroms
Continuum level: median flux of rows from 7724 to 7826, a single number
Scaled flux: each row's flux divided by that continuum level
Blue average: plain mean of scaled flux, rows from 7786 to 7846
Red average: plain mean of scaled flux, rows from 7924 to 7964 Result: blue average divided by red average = 0.969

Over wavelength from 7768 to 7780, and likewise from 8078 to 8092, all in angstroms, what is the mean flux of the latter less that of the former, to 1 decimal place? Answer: 1.6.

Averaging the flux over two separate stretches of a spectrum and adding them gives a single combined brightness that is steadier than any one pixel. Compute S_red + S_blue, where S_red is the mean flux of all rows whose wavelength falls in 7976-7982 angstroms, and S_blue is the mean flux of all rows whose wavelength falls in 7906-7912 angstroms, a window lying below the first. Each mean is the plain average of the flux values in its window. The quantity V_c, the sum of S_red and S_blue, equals 59.0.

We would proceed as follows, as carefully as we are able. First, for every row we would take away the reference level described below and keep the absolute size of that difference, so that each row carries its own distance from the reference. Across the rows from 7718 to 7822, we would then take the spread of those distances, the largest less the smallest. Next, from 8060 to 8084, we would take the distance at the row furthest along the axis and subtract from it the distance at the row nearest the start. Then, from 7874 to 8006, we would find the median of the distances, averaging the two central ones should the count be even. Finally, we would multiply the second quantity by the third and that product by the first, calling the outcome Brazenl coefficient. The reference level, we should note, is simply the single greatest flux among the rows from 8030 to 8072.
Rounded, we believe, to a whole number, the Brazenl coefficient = -16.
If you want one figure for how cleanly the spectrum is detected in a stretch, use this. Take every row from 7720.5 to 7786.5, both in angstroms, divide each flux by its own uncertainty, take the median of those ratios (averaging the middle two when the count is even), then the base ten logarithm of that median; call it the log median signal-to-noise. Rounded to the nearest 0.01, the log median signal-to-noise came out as 1.37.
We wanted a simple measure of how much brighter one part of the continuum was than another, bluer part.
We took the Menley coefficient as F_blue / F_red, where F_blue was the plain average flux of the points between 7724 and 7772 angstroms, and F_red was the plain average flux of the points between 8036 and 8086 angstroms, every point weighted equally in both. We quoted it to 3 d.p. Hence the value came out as 0.964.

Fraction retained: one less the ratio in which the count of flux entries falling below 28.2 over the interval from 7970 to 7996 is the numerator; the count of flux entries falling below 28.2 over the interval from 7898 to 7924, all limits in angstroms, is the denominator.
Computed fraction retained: 0.5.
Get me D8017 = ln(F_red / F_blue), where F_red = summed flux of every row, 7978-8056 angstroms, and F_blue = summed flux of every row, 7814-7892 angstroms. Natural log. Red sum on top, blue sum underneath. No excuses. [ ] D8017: 0.026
